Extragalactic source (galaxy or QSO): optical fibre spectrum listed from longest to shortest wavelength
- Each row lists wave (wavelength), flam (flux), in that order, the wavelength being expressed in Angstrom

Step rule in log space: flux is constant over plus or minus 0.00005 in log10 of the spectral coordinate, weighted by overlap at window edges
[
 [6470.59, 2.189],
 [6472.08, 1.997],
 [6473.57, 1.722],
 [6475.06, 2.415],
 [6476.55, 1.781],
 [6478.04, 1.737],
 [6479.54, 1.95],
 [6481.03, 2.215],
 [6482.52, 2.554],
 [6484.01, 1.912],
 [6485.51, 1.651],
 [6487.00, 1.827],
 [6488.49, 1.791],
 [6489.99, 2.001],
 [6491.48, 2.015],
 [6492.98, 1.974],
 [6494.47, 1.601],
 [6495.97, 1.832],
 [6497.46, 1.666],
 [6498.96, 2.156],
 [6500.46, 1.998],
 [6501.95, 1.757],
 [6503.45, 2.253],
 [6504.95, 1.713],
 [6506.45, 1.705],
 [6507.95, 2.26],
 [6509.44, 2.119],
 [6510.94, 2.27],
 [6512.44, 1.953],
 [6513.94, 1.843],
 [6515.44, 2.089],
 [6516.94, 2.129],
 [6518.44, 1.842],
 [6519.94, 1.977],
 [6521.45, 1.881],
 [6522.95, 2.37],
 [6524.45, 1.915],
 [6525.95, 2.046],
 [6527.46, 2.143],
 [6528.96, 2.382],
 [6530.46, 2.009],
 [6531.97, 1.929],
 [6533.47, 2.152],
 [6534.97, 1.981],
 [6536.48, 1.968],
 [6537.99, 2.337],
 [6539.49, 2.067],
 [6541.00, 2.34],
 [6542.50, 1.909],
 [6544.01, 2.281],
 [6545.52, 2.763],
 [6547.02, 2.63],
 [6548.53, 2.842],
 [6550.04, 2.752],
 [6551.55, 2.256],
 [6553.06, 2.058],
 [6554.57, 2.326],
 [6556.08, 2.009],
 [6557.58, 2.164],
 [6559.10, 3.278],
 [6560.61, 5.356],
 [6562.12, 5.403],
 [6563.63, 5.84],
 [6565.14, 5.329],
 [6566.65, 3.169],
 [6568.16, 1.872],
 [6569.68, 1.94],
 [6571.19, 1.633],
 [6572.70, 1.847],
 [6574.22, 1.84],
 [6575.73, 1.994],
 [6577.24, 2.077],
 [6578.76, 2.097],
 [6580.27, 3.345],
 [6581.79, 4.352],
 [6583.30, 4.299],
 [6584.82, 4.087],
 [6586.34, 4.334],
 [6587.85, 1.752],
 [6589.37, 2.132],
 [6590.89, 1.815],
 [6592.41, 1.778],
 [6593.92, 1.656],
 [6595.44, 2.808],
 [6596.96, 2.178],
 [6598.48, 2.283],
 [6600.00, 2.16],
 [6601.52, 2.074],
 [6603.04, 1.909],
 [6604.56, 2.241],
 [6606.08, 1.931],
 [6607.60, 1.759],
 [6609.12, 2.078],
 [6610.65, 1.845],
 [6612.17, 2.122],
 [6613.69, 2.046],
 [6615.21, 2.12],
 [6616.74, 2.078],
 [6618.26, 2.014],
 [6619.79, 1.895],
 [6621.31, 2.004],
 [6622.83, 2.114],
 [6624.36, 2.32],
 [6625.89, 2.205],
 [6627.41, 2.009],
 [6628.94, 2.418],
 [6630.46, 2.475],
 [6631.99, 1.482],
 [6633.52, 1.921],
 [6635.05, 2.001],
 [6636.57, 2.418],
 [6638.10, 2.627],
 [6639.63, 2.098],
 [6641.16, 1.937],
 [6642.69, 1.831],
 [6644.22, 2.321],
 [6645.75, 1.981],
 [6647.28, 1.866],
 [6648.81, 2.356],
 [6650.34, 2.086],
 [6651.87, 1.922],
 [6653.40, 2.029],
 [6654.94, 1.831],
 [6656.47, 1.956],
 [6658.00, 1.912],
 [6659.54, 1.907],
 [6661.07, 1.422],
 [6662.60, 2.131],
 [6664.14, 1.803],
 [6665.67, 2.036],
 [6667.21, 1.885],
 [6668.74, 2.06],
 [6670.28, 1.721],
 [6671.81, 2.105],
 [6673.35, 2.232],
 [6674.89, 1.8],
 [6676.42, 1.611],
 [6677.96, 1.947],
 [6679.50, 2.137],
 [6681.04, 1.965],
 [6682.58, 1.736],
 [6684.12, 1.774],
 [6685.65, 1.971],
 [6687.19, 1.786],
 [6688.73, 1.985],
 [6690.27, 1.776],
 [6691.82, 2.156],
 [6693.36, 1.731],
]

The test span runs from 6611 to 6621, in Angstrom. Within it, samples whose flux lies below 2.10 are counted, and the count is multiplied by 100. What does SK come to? 400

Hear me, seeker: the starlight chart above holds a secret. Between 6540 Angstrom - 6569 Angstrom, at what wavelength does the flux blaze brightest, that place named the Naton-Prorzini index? 6563.63 Angstrom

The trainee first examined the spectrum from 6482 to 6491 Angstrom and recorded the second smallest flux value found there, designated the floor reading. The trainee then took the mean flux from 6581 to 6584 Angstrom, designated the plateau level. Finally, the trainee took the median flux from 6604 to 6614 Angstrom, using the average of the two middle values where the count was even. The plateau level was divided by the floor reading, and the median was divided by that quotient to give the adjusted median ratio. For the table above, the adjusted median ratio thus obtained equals 0.85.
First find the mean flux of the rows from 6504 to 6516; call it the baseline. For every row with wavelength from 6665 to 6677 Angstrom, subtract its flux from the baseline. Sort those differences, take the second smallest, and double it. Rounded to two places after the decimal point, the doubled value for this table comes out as -0.22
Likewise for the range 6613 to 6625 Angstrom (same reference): -0.25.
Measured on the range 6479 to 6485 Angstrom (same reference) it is -0.44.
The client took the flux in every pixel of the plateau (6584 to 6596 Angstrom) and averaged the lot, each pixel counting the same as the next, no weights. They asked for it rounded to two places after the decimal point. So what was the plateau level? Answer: 2.55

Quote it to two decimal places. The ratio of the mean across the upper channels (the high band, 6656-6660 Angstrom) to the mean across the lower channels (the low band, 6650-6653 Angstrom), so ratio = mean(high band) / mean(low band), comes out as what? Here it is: 0.96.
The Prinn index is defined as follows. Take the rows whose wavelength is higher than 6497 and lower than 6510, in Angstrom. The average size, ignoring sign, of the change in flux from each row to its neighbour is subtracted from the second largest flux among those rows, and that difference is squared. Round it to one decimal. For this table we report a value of 3.7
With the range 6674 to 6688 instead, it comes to 3.2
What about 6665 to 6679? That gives 3.4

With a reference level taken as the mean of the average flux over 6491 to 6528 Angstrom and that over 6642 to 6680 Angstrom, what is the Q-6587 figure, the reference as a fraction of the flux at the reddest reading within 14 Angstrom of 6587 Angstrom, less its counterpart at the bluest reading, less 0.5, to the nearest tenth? -0.7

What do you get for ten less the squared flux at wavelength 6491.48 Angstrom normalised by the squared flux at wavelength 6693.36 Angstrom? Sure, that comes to 8.6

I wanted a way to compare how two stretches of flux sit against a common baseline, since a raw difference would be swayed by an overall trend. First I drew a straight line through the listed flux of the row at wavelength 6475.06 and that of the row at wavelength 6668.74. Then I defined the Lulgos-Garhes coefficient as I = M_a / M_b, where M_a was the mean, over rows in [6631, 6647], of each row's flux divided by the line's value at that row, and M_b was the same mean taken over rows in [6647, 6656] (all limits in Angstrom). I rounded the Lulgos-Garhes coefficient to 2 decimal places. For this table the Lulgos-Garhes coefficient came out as 1.01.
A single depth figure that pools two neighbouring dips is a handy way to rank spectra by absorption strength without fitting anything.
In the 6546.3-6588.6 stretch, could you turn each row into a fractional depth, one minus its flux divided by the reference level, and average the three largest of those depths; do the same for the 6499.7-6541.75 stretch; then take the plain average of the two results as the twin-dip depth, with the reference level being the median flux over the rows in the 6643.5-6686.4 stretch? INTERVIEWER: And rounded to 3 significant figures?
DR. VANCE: 0.112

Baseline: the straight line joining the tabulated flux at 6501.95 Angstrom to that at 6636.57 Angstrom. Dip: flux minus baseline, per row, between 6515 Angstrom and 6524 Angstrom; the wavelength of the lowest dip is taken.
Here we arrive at 6518.44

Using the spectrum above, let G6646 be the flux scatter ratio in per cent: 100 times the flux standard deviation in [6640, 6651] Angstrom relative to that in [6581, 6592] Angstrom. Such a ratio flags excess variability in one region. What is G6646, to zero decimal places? 17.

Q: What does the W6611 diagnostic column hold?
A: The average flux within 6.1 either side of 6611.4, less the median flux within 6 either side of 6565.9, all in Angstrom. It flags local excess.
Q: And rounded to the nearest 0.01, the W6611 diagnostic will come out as -2.25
